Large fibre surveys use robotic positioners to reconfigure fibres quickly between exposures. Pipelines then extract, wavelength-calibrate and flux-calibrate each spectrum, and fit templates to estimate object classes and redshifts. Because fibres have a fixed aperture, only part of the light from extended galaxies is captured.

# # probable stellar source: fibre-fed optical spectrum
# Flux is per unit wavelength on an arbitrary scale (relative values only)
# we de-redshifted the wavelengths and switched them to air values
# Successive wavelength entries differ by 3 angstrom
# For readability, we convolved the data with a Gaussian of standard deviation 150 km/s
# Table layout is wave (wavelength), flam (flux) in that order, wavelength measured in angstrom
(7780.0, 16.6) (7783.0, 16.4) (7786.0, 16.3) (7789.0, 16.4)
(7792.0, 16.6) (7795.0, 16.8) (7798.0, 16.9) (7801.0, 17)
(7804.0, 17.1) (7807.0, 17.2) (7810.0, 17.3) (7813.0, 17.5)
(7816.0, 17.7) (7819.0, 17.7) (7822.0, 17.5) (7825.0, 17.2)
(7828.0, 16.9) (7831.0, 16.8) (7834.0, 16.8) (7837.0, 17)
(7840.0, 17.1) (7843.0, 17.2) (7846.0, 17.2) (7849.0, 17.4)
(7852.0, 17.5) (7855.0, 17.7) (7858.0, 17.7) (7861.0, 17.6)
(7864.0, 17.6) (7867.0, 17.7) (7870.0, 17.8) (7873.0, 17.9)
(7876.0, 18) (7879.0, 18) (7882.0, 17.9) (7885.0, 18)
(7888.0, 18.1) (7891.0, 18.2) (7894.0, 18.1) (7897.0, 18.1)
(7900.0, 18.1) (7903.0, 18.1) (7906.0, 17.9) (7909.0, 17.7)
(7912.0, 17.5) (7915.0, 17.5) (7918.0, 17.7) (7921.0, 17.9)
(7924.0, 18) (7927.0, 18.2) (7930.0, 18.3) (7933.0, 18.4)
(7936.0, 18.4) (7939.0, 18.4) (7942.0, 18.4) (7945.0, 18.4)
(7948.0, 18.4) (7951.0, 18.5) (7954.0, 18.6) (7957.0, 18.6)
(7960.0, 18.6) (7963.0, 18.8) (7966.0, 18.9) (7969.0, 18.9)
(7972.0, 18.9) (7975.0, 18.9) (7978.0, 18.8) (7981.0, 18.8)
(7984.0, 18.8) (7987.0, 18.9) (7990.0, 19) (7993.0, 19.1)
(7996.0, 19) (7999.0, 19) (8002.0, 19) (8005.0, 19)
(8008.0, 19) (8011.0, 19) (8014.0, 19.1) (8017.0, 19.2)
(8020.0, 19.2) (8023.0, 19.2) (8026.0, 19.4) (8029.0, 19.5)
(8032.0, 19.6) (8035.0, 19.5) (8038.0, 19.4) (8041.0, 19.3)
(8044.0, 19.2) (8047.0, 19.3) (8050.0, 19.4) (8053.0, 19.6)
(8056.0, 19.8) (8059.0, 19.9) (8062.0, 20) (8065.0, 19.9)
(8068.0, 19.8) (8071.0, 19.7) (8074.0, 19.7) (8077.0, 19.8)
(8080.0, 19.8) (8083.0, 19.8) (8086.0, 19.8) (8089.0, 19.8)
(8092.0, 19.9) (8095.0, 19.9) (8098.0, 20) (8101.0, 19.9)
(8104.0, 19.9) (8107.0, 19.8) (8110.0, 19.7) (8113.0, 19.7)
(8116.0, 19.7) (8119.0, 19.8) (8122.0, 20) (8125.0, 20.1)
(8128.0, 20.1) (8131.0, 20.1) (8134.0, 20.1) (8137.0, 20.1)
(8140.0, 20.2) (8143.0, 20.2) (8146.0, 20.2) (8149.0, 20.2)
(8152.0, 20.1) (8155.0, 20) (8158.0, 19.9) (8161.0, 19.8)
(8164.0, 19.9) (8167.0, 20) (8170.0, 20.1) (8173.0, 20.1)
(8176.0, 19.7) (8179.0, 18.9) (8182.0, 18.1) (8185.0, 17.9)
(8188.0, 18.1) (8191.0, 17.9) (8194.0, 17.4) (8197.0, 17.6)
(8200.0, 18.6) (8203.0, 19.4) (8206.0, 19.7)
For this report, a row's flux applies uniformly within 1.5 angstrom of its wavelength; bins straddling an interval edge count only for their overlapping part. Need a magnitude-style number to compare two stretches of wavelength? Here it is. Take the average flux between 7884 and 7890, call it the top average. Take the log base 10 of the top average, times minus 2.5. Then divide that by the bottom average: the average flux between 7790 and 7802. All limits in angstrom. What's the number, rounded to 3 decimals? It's -0.187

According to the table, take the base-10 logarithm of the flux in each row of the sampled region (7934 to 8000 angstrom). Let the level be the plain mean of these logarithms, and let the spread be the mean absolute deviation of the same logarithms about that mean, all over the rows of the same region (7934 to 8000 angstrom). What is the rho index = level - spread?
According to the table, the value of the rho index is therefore 1.268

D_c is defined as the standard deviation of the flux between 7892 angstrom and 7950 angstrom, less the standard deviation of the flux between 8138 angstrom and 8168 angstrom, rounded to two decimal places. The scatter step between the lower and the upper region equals 0.16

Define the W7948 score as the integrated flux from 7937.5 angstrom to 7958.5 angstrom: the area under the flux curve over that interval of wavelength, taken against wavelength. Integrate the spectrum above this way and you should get 388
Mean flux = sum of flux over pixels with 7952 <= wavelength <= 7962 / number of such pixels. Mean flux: 18.6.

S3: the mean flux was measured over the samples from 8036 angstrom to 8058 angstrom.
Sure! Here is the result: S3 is 19.4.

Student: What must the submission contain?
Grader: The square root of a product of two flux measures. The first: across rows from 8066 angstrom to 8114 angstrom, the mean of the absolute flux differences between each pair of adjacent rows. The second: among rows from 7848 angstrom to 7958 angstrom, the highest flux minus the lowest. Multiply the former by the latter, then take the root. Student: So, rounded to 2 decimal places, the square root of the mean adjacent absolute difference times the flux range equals 0.24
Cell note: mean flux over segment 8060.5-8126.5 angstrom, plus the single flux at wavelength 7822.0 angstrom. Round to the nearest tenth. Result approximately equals 37.3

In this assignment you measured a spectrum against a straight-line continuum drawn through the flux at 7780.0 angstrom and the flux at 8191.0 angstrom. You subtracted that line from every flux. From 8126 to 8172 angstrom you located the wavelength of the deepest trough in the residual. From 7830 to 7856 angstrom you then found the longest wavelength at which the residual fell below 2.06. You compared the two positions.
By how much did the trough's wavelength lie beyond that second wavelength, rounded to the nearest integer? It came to 306 angstrom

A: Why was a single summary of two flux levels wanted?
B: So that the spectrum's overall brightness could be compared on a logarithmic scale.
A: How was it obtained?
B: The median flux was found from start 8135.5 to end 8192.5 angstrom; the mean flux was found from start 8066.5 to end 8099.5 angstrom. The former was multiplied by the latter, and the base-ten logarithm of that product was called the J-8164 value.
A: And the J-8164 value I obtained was 2.60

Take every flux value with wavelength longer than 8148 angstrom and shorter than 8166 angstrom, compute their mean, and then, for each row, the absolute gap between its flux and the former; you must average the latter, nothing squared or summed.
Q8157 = 0.12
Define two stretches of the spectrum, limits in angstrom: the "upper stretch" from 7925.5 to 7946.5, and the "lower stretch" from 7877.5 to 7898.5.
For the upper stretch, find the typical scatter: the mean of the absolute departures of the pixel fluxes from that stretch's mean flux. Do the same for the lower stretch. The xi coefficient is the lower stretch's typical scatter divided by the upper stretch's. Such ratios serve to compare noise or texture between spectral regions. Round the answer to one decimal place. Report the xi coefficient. 1.3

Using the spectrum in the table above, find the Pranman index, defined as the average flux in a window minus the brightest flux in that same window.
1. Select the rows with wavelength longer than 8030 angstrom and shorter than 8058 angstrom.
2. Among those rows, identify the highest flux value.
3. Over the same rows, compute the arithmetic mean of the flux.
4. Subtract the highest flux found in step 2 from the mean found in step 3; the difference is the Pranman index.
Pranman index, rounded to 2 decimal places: -0.34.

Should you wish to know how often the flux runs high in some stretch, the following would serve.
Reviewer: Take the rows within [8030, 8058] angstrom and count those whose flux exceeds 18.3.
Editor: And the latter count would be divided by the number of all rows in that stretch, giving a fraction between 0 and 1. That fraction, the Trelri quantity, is 1.0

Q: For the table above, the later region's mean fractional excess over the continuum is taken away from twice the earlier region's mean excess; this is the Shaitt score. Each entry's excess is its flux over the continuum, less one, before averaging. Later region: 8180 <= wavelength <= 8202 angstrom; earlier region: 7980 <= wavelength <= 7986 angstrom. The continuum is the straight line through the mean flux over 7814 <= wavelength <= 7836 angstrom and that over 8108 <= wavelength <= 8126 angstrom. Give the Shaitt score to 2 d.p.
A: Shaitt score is 0.14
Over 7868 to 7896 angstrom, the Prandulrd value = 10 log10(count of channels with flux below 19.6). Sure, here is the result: 9.5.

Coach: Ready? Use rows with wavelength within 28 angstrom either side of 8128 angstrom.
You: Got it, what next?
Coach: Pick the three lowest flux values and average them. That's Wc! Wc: 19.7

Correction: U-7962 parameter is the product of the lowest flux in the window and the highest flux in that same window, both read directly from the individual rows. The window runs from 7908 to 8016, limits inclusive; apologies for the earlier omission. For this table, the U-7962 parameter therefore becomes 334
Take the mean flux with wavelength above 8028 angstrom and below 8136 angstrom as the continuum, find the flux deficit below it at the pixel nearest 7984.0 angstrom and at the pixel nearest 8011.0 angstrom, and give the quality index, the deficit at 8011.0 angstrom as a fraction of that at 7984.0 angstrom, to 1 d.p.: 0.8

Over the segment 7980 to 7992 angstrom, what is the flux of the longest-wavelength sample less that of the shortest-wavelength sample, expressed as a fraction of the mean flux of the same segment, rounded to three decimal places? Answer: 0.011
